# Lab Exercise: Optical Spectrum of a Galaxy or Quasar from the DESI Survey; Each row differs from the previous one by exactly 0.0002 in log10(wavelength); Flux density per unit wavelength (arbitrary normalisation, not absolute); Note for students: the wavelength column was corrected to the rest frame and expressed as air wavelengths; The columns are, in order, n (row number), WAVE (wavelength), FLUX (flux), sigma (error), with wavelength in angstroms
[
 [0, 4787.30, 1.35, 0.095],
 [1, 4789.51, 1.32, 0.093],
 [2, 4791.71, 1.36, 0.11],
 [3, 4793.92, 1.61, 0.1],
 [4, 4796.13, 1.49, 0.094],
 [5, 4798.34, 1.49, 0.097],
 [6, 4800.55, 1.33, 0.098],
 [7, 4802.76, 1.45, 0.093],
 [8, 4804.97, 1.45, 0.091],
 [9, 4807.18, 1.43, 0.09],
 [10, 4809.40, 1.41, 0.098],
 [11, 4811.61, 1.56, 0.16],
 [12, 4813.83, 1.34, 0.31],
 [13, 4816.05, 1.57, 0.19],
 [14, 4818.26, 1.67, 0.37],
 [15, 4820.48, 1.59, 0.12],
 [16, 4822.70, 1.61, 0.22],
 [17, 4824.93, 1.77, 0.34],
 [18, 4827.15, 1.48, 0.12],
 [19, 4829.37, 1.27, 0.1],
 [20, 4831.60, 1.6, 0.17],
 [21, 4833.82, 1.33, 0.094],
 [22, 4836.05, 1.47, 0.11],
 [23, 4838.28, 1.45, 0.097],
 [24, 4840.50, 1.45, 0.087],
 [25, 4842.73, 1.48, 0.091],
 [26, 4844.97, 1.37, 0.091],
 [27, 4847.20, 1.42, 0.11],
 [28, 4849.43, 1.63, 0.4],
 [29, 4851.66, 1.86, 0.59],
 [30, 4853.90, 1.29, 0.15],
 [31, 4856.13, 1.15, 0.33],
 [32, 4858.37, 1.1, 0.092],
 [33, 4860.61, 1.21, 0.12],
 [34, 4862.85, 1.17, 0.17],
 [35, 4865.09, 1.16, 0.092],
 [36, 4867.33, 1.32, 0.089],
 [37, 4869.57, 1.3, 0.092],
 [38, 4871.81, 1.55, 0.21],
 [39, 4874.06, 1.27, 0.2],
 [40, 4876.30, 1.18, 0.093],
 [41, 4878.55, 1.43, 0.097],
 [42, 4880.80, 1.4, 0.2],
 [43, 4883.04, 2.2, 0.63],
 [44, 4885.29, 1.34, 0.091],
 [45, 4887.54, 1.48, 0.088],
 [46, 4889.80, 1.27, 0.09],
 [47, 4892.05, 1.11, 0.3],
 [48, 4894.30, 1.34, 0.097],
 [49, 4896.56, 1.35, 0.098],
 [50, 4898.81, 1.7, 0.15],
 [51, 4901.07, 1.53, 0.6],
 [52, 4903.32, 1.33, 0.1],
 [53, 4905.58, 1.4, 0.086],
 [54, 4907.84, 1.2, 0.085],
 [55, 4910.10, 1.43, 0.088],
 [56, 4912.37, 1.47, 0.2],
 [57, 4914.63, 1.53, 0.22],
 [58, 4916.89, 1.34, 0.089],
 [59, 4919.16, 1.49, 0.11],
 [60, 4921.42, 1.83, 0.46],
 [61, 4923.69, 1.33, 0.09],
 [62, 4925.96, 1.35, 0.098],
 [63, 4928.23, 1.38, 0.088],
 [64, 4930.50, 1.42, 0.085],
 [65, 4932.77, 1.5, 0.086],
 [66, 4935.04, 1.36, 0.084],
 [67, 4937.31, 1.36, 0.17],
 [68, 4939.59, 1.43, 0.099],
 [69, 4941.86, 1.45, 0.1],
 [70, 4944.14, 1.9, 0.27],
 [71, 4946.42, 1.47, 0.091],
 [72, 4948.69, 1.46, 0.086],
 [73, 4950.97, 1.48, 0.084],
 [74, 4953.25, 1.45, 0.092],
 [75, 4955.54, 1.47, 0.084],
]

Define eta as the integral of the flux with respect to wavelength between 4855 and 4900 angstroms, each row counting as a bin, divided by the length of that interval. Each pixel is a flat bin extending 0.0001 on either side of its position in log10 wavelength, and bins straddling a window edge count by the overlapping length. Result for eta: 1.35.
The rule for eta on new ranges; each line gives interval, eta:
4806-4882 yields 1.42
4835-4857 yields 1.46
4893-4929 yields 1.44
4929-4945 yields 1.48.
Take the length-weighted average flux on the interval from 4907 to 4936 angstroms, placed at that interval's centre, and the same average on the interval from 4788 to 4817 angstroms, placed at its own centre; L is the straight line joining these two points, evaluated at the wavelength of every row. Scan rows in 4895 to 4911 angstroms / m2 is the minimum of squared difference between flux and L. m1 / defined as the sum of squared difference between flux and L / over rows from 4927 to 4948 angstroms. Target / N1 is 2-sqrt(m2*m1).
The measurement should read 2.00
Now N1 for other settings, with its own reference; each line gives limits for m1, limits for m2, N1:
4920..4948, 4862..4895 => 1.99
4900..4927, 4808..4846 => 2.00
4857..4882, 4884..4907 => 1.97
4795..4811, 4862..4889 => 2.00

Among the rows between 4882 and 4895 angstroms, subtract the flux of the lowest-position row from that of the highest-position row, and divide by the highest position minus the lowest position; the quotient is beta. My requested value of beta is -0.08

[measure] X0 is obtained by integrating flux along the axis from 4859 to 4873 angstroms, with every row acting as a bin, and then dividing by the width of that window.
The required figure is 1.28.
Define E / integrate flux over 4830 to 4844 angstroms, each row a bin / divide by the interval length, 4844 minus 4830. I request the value 1.45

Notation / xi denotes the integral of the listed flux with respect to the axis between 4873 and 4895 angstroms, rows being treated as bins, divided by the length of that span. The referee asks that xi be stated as 1.40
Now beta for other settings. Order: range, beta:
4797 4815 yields -0.01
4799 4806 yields 0.03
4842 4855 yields -0.02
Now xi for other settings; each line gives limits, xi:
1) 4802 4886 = 1.44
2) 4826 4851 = 1.46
